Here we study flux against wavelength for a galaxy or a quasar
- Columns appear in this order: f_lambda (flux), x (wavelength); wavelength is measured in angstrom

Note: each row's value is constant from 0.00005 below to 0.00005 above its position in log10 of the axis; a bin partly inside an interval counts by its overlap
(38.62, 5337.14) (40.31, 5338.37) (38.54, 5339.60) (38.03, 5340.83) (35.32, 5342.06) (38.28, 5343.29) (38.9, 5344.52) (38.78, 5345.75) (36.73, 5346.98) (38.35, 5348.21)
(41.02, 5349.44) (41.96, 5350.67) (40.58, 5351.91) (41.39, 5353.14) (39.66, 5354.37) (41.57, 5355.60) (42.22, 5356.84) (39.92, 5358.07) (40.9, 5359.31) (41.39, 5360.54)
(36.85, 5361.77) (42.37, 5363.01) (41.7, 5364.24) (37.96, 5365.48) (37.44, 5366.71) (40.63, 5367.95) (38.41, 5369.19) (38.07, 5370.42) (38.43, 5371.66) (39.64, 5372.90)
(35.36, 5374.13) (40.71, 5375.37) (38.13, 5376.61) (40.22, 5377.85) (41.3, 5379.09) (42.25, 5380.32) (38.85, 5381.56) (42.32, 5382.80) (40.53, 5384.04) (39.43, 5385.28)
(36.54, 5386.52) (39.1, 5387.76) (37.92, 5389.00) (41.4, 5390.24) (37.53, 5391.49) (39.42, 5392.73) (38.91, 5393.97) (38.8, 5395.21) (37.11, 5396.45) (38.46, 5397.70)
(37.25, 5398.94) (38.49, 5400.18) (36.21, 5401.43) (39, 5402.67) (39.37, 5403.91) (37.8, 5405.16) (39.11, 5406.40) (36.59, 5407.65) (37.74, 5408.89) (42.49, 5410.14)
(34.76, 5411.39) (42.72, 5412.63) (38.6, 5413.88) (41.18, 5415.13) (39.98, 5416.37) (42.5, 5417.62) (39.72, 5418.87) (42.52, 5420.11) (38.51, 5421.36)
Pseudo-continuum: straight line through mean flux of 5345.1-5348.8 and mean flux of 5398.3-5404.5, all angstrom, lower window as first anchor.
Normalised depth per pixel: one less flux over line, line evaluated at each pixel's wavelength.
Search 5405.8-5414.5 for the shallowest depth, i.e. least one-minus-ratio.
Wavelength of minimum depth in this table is 5412.63 angstrom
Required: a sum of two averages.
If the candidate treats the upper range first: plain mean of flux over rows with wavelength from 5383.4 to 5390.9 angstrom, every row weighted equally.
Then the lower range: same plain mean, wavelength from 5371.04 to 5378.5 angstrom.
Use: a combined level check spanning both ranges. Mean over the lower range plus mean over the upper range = 77.9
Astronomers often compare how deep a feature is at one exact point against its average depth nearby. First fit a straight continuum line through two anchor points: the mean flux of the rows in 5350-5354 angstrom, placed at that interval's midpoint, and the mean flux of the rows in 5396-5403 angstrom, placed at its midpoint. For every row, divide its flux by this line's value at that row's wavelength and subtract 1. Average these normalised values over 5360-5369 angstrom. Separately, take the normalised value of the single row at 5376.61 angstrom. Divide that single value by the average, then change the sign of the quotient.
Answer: -2.2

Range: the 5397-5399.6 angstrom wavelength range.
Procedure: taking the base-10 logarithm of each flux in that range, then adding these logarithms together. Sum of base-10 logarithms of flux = 3.16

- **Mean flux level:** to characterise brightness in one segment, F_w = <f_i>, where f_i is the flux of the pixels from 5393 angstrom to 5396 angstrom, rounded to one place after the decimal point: 38.9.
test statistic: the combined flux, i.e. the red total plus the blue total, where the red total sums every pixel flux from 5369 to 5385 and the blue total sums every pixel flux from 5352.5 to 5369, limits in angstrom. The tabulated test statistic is 1038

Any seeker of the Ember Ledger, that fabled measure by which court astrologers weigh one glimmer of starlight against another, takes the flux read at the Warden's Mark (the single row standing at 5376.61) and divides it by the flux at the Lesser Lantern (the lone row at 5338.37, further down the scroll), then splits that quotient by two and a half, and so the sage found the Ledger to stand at 0.378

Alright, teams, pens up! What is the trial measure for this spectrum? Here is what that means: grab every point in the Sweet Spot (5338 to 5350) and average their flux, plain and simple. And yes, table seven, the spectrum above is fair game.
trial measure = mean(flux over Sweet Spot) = 38.4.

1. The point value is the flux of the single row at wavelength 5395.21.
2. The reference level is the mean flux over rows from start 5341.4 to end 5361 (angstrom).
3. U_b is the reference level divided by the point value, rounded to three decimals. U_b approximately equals 1.026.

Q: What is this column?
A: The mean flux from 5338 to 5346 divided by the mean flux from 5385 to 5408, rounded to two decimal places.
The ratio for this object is 1.00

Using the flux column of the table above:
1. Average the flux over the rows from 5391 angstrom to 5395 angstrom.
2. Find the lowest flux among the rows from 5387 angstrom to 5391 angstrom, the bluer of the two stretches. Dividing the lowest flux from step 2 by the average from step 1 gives 0.98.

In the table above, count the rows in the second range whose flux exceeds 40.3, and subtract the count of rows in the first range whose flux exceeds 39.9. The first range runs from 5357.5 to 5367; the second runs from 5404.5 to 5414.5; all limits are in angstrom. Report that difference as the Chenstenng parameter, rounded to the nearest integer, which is -3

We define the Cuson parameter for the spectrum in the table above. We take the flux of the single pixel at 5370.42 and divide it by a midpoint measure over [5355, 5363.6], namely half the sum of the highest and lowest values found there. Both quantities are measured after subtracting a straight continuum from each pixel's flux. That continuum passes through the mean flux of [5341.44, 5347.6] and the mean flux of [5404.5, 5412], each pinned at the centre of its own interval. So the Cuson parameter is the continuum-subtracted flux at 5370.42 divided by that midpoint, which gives 0.1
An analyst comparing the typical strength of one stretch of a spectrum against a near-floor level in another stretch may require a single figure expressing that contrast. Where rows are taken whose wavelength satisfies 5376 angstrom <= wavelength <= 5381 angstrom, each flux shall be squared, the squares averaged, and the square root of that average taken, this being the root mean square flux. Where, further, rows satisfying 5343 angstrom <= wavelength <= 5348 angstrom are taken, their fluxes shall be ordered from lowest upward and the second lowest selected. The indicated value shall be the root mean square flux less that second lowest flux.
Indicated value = 2.2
